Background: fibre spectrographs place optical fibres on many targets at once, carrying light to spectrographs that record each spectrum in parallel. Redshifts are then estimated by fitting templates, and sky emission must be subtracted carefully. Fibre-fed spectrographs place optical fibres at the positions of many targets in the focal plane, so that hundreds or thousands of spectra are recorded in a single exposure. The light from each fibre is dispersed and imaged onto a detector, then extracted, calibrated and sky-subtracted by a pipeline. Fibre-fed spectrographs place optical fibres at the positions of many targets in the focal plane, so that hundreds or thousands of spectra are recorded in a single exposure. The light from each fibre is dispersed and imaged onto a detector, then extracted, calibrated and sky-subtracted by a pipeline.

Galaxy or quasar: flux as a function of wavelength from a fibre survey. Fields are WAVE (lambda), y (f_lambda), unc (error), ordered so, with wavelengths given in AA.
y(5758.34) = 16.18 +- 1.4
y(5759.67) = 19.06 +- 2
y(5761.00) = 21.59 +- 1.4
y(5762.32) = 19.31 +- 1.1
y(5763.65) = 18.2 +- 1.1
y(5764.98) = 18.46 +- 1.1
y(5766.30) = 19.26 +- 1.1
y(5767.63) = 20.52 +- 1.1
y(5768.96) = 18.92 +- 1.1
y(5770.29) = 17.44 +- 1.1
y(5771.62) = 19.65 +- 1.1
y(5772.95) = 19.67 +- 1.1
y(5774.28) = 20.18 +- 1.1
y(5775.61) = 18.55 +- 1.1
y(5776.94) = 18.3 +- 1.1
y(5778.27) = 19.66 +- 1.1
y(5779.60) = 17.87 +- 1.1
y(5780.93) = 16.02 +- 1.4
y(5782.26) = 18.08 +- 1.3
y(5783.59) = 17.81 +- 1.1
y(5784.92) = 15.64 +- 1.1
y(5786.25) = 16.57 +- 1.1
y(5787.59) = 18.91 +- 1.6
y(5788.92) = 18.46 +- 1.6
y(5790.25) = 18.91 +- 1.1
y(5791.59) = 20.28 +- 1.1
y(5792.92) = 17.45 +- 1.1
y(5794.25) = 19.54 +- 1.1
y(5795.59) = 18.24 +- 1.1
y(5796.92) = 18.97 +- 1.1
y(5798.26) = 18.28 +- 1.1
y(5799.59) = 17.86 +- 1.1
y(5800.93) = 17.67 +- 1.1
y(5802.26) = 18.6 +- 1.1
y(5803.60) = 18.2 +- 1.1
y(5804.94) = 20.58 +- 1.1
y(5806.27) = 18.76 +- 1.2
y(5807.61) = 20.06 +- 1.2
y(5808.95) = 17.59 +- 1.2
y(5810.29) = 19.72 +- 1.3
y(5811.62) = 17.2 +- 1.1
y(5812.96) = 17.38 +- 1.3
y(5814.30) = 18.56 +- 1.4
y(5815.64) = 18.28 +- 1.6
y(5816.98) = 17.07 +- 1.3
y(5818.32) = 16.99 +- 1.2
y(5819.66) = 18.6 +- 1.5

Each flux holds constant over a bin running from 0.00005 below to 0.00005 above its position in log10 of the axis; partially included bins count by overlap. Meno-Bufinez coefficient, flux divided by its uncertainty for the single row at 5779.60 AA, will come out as 16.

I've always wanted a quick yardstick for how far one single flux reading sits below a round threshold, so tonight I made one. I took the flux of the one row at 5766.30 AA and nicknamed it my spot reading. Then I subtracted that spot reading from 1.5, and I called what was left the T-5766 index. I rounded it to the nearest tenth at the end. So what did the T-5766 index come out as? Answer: -17.8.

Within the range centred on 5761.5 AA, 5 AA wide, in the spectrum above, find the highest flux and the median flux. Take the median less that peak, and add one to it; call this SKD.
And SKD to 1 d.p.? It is -1.4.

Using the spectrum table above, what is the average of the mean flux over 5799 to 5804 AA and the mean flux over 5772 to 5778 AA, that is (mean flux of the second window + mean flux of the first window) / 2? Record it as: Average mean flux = 18.6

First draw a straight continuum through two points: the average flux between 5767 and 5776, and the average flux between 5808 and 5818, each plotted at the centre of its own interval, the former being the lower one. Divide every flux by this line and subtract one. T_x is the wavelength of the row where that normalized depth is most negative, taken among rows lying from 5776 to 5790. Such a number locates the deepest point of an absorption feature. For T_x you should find 5784.92 AA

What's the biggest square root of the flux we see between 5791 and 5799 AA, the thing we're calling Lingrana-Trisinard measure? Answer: 4.50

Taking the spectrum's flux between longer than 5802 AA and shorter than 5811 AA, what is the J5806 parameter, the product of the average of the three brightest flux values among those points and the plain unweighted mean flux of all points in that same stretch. 384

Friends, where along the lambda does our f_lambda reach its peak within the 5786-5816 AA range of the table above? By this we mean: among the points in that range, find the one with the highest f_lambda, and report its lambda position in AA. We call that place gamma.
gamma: 5804.94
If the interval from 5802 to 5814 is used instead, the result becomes 5804.94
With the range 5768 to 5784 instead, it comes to 5774.28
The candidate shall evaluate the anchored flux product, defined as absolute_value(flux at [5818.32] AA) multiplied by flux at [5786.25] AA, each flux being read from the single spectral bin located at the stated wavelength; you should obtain 282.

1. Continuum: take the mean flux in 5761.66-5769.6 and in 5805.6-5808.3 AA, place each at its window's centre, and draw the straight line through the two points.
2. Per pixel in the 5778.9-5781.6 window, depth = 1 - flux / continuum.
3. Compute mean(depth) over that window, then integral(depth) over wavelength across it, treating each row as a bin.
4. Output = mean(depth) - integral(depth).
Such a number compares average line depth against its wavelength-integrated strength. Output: -0.20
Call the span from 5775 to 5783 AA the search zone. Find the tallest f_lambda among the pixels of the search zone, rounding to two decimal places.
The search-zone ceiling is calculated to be 19.66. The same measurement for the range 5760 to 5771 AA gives 21.59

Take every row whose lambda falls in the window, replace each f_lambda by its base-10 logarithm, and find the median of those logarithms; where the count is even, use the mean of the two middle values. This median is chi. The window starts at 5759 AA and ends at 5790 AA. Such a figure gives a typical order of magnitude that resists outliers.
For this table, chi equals 1.27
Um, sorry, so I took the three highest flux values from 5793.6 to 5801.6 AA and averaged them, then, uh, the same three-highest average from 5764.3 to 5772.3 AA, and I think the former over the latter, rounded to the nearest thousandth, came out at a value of 0.956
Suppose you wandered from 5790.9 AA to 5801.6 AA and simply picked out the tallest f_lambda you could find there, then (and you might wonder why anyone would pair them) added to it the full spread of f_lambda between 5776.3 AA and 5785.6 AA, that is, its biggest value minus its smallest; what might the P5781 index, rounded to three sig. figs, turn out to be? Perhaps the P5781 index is 24.3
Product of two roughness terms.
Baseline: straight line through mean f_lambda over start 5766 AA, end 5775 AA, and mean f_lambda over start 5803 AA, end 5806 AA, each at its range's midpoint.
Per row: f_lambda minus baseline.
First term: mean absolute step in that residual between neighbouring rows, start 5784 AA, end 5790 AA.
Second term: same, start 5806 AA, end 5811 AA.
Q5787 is 2.4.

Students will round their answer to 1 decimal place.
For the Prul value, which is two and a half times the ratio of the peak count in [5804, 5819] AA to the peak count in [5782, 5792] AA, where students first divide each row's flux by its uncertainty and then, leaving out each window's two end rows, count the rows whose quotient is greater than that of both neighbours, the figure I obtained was 2.5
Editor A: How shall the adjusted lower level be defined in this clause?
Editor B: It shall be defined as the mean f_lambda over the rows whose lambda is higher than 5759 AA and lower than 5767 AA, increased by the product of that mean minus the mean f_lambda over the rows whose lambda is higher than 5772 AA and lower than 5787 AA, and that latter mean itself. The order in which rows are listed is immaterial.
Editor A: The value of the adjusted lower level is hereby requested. 42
